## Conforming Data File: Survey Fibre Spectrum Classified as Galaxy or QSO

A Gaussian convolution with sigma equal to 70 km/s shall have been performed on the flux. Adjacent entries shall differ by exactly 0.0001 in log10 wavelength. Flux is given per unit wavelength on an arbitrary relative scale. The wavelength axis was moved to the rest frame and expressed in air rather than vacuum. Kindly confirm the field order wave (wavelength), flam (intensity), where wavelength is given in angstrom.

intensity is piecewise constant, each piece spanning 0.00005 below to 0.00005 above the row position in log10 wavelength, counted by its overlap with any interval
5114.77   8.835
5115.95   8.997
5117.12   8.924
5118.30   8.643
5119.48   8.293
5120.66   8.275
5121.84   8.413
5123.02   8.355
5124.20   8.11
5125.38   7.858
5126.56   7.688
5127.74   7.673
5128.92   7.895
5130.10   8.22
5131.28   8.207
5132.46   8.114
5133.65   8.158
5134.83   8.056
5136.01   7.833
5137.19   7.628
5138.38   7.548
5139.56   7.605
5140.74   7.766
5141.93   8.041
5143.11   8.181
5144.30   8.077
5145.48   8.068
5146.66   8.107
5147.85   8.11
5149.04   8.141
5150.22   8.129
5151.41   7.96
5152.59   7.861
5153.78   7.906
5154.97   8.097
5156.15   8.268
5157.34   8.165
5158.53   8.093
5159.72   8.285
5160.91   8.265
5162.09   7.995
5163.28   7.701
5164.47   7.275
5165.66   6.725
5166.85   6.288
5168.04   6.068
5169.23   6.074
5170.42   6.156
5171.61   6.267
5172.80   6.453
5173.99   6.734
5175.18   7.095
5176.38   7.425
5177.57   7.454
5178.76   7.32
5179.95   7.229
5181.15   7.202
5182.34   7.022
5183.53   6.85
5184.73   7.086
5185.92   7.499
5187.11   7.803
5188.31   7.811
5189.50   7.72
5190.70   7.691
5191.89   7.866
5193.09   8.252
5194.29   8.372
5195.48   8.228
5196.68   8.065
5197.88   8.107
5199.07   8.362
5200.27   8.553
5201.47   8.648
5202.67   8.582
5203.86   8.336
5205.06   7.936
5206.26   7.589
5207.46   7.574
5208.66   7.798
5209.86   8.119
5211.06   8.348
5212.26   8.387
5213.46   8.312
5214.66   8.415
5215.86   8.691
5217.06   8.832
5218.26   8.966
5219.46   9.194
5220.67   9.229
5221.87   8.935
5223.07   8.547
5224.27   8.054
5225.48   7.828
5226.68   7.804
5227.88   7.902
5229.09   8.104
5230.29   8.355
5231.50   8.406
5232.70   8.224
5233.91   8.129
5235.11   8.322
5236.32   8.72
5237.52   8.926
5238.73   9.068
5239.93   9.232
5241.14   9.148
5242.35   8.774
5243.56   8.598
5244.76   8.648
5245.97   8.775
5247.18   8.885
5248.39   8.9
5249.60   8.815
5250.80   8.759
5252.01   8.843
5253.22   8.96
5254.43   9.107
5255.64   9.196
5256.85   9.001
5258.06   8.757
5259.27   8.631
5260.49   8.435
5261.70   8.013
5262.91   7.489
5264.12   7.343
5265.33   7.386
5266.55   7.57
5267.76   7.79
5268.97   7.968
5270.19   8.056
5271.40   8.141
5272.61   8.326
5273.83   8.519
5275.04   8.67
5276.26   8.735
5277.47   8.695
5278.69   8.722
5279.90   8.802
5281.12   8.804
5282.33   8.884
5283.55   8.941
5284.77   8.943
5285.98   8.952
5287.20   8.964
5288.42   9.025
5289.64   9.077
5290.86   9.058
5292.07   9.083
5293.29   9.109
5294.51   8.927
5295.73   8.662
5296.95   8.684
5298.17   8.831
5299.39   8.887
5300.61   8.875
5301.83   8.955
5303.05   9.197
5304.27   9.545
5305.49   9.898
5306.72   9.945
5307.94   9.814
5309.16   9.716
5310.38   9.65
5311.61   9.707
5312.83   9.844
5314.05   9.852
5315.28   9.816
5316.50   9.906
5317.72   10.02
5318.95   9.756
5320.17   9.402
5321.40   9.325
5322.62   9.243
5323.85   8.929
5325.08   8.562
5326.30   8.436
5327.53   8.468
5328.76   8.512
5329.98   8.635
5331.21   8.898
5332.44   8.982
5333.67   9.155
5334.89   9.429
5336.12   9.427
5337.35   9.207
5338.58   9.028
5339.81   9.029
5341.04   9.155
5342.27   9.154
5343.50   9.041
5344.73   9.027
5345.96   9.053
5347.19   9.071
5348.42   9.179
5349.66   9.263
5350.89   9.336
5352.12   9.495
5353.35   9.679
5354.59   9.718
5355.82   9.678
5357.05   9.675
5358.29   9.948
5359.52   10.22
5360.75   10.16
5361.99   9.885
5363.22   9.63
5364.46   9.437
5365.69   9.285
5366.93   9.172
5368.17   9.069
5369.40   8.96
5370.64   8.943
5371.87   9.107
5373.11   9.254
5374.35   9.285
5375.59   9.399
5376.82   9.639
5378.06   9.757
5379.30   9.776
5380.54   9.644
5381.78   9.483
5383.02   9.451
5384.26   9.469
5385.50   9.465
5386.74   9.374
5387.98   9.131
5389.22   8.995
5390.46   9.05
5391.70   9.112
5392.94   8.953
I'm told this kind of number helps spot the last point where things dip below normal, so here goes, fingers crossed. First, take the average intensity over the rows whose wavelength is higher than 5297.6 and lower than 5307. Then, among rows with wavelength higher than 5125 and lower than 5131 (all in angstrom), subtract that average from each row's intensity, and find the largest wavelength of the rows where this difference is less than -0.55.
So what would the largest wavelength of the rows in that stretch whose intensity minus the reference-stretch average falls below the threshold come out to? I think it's 5130.10 angstrom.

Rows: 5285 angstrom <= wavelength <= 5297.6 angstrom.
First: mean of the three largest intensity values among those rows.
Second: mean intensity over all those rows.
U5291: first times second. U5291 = 81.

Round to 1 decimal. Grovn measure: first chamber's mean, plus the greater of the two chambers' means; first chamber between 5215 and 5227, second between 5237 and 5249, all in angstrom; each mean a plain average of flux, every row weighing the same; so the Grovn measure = 17.5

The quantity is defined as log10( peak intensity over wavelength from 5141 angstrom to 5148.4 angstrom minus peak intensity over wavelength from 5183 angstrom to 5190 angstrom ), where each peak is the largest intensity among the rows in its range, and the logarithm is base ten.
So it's -0.43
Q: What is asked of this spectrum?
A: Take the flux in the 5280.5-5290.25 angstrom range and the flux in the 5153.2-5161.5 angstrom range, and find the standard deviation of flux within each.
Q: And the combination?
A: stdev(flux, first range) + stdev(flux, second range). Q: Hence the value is 0.2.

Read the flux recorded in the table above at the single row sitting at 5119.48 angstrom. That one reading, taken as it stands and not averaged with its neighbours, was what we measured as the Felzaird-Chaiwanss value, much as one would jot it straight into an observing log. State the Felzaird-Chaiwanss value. 8.293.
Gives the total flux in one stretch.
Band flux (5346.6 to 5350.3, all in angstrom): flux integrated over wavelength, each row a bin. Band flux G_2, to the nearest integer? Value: 34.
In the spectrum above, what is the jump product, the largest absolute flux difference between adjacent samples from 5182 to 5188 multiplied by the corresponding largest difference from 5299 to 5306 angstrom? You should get 0.146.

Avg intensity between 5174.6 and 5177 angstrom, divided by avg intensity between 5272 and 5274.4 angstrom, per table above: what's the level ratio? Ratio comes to 0.86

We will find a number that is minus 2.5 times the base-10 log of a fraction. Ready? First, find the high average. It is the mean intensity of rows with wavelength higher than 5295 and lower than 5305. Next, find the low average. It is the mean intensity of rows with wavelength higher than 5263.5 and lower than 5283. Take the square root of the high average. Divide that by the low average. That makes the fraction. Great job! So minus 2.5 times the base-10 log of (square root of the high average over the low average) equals 1.10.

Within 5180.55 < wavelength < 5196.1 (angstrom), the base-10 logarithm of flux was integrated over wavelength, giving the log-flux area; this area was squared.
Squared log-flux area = 188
